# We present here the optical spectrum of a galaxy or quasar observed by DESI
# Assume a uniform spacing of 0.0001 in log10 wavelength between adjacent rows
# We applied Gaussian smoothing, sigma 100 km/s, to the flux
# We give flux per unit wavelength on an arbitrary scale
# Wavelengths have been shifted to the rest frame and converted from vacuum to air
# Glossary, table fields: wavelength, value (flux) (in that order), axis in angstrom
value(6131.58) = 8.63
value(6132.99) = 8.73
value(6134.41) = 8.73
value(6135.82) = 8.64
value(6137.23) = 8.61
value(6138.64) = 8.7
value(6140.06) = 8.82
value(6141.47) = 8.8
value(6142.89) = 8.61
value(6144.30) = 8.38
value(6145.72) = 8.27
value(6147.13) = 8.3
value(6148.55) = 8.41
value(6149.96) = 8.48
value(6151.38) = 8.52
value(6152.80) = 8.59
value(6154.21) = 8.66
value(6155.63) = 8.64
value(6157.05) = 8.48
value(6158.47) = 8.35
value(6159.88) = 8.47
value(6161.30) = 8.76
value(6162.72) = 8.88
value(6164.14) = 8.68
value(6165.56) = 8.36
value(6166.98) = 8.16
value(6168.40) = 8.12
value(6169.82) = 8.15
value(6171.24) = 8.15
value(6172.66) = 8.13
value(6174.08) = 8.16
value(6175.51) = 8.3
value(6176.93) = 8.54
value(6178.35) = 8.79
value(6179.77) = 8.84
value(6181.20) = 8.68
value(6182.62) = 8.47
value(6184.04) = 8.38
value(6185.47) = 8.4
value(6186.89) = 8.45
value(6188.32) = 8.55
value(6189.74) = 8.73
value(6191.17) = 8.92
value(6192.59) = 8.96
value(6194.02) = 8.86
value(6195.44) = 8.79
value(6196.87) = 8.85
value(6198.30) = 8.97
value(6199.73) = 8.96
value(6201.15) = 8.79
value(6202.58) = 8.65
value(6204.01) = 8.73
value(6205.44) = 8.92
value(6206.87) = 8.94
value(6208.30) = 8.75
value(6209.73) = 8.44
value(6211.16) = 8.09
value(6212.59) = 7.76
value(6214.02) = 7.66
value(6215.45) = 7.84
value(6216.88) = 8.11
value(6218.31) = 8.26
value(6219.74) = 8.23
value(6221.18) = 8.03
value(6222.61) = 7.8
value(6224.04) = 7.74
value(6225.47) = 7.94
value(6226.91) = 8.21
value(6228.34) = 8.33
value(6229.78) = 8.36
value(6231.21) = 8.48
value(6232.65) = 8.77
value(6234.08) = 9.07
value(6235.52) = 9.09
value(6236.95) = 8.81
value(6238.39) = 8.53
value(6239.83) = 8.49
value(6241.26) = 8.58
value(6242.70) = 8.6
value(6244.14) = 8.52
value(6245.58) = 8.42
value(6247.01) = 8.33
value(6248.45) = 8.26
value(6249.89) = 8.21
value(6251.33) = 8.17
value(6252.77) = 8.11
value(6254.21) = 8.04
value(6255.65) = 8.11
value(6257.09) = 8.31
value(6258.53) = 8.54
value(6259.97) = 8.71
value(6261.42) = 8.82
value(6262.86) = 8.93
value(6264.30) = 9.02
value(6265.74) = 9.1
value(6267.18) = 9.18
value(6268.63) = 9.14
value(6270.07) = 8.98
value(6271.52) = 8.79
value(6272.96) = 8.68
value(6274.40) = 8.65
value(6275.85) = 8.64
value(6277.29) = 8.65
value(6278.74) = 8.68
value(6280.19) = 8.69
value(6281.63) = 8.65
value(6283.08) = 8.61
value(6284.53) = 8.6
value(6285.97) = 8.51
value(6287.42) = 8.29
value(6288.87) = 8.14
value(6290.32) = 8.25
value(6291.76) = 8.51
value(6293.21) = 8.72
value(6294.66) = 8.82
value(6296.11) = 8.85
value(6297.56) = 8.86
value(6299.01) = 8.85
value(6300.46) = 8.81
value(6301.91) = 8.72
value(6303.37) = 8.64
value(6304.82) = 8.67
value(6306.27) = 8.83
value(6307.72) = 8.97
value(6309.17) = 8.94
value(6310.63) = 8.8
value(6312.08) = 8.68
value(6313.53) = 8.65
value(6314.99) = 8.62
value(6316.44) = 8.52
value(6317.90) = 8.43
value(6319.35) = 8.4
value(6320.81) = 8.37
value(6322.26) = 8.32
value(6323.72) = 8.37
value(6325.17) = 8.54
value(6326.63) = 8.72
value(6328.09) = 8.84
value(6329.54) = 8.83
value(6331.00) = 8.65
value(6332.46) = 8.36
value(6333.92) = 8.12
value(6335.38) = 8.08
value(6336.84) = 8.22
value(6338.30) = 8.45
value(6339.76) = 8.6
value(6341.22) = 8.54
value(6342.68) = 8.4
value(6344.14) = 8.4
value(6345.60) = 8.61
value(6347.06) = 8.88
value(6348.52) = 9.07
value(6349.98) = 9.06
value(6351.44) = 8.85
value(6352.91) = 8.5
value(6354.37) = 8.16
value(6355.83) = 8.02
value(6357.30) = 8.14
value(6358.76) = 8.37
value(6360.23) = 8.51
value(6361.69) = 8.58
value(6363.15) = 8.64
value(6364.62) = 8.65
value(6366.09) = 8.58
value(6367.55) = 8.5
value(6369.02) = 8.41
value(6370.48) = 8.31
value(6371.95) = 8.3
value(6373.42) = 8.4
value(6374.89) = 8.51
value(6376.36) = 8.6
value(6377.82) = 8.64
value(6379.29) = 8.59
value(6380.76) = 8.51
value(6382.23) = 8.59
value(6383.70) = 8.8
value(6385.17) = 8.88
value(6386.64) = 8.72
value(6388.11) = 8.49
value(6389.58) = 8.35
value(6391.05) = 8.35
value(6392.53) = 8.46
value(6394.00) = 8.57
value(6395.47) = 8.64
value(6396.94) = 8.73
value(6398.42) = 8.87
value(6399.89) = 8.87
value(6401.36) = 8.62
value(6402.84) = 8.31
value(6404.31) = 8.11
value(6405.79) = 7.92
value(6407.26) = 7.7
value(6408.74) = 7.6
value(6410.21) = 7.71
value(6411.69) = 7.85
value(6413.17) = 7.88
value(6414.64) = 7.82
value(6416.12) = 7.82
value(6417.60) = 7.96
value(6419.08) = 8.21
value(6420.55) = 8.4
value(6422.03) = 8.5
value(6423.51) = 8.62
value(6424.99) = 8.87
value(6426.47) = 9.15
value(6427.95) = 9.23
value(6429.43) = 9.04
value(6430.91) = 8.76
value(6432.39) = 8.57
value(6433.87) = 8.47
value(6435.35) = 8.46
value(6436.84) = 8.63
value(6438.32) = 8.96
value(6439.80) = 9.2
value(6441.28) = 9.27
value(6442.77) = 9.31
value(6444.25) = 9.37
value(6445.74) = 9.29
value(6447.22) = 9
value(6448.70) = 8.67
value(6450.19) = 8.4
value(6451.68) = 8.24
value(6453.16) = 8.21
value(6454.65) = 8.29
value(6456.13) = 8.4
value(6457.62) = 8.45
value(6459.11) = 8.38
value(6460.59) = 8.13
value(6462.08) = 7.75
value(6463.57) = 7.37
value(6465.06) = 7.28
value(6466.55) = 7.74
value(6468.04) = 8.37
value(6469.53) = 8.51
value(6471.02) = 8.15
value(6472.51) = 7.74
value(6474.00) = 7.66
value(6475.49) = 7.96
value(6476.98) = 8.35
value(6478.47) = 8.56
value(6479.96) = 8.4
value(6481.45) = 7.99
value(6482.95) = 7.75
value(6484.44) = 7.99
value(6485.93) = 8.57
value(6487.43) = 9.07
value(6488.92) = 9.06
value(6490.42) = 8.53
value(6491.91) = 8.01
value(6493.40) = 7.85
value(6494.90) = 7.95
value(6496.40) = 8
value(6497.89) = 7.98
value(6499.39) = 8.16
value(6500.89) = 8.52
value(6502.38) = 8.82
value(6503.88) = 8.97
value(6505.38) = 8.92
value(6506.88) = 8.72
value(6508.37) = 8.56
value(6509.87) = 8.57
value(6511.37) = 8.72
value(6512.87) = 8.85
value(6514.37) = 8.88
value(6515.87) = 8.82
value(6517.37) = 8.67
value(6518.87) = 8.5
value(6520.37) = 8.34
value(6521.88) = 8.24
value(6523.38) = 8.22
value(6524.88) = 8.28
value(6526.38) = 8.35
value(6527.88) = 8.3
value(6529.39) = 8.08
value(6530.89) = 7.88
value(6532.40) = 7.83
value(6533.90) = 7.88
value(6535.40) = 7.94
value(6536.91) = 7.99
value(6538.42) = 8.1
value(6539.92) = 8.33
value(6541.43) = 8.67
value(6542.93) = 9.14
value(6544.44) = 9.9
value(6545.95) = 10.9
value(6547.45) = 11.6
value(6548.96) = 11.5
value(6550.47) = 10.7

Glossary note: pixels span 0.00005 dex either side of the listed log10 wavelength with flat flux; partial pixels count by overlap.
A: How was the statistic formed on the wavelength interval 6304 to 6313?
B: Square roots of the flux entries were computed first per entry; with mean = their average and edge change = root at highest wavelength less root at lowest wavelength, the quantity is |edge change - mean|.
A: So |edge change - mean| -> 2.97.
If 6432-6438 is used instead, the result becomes 2.91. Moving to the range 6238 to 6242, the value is 2.91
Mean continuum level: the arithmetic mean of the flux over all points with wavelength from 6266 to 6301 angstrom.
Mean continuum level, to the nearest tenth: 8.7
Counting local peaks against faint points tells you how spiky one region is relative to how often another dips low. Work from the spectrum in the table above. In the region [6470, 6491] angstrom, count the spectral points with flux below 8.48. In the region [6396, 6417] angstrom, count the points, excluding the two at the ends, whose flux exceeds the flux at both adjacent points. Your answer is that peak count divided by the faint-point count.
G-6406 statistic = 0.11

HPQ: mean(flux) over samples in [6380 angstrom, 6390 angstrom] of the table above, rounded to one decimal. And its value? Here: 8.6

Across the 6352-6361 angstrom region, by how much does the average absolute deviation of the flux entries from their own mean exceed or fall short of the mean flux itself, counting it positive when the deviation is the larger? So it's -8.11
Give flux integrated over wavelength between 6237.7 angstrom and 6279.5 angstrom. 359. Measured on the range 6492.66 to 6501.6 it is 72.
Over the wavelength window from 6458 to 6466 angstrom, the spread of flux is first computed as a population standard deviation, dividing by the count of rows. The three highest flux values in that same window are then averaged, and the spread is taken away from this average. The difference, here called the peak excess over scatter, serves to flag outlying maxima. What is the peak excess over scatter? 7.66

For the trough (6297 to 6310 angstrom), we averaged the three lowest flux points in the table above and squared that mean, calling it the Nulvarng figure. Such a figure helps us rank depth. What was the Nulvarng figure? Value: 75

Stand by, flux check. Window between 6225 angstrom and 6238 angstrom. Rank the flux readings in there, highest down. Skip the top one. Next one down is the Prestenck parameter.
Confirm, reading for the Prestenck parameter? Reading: 9.07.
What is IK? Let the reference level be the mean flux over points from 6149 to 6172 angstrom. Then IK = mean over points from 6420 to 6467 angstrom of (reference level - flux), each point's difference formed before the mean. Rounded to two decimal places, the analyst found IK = -0.11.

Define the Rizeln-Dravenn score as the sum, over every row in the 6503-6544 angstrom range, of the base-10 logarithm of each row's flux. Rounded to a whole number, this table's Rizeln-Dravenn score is 25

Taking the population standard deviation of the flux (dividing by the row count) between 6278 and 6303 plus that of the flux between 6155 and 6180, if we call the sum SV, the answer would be 0.476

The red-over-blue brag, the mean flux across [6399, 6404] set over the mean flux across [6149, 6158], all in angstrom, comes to 1.00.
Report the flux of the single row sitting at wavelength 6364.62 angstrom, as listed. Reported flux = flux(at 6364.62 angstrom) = 8.65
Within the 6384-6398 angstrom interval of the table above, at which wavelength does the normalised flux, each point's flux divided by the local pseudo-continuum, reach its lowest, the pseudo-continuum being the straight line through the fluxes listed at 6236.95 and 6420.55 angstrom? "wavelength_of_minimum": 6389.58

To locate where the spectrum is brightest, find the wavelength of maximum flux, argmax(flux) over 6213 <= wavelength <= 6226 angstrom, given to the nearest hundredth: 6218.31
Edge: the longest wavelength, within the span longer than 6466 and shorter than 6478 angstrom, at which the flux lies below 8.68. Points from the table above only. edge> 6476.98 angstrom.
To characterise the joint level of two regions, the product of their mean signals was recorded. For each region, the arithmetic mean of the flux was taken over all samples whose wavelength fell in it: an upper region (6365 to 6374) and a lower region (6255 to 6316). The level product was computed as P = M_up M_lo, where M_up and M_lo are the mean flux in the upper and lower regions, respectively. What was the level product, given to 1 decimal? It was 73.3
